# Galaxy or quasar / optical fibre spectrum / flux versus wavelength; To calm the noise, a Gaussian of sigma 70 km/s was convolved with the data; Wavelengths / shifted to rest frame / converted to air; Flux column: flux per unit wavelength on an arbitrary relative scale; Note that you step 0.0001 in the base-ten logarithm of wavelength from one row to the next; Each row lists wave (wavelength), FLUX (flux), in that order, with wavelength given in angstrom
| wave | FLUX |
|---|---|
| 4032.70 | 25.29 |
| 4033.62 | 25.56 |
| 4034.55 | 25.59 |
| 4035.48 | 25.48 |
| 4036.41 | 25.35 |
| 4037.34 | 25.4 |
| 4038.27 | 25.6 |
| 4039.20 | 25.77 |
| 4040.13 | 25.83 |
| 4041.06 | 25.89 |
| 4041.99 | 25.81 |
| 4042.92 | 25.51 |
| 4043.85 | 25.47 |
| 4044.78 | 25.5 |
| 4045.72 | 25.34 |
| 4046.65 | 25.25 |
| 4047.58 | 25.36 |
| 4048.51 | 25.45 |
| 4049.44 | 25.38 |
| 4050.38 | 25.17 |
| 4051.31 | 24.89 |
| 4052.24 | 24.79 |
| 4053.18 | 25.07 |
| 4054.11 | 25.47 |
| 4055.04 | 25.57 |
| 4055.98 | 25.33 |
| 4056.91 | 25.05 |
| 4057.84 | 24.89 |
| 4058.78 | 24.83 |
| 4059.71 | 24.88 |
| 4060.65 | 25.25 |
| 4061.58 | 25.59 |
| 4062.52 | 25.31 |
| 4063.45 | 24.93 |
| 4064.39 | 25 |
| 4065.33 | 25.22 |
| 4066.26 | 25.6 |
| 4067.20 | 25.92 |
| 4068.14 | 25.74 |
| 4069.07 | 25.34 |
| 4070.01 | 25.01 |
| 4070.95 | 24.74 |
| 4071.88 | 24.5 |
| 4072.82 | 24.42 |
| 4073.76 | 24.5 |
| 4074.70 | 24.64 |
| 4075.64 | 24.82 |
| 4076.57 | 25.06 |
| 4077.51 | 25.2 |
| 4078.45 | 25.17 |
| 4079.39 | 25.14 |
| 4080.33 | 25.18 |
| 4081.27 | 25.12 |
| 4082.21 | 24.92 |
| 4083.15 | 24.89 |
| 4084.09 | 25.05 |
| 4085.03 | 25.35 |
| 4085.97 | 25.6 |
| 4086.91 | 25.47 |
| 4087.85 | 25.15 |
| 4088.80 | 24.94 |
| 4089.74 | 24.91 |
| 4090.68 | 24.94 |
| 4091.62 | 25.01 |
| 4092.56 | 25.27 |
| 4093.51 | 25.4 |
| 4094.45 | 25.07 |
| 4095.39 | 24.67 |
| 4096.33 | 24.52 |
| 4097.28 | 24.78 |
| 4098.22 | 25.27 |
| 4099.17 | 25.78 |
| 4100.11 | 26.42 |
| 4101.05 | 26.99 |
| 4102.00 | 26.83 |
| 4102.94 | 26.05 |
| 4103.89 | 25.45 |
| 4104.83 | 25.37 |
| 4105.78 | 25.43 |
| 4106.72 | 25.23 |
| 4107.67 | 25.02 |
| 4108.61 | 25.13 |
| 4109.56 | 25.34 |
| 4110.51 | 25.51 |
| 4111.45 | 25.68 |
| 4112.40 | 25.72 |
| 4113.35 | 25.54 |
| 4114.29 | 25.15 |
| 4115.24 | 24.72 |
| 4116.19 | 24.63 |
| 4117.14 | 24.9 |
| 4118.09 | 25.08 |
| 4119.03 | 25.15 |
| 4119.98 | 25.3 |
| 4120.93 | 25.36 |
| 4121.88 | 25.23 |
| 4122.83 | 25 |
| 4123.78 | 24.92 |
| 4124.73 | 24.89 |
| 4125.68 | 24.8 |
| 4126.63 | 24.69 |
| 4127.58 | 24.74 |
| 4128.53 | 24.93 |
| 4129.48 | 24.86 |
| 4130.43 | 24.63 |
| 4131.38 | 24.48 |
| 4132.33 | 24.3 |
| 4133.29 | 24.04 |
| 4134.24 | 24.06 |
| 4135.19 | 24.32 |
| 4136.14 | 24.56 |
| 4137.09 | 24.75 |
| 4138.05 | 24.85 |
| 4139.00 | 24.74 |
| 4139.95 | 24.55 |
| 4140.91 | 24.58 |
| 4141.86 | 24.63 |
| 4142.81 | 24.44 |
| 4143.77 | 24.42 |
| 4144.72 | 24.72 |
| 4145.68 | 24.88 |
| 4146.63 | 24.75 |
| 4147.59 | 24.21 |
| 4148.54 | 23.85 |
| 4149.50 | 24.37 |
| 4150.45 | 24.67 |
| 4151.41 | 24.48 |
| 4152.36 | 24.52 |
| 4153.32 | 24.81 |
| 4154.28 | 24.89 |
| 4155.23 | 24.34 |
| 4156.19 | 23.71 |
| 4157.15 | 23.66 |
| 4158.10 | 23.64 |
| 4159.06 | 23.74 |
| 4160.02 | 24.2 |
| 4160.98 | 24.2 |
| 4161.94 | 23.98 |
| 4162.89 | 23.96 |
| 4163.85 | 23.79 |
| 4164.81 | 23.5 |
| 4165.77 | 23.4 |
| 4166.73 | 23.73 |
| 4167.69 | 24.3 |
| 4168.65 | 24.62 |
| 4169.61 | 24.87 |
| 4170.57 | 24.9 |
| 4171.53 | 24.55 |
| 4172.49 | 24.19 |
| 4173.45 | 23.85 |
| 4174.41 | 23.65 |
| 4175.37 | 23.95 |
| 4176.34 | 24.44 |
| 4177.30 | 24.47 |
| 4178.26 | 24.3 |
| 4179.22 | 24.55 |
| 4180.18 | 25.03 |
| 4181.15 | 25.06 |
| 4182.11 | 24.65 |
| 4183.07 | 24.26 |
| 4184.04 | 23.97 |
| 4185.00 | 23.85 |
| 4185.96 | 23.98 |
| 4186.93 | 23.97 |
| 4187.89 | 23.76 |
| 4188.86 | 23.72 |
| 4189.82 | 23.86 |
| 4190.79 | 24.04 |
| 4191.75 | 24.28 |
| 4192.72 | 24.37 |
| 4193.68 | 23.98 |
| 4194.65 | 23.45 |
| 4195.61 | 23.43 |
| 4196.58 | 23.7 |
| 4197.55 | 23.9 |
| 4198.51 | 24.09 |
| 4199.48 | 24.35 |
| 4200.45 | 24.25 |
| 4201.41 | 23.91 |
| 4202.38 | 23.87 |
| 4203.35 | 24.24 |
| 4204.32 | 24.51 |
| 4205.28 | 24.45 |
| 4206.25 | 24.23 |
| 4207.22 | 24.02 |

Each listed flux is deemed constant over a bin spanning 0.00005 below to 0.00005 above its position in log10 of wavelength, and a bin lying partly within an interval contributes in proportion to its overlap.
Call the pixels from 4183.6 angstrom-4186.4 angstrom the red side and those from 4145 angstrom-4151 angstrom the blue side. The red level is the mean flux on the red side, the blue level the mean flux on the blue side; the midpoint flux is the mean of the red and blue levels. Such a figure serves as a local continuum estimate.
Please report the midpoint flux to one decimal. 24.2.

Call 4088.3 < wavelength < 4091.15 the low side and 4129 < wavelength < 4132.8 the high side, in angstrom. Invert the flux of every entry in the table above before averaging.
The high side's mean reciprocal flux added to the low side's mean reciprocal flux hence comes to 0.0808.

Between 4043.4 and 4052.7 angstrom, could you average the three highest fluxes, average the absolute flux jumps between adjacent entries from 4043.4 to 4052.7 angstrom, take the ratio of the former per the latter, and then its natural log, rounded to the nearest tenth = 5.3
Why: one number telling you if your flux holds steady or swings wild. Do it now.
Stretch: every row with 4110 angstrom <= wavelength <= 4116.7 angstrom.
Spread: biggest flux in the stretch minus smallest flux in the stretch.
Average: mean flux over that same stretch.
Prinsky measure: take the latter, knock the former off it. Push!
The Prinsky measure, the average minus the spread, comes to 24.2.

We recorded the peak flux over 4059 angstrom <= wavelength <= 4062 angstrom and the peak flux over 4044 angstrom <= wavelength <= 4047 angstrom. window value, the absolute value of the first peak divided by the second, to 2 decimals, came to 1.00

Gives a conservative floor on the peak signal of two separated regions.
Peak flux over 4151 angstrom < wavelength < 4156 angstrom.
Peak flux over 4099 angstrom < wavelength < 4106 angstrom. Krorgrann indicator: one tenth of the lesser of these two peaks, 2.49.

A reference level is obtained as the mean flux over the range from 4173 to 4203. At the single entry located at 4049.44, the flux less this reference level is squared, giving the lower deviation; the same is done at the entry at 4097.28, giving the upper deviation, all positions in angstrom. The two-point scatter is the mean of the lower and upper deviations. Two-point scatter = 1.1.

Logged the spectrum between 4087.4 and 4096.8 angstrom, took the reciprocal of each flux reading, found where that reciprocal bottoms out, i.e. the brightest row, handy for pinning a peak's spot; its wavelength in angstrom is 4093.51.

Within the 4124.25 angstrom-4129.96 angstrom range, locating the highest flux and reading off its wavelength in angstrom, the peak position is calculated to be 4128.53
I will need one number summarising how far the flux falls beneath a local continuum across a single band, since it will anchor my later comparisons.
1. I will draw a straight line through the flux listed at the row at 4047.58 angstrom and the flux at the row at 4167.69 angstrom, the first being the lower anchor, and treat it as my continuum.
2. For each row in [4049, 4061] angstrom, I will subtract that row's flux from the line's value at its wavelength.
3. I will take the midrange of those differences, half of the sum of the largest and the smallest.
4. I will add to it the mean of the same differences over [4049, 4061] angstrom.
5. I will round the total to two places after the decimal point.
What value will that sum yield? 0.30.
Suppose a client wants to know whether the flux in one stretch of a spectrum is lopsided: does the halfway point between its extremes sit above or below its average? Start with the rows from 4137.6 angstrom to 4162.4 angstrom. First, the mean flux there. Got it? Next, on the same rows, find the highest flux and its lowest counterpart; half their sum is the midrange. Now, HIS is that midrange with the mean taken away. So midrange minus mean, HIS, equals -0.11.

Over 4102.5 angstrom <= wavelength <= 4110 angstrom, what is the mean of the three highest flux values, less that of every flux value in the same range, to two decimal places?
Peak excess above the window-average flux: 0.27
